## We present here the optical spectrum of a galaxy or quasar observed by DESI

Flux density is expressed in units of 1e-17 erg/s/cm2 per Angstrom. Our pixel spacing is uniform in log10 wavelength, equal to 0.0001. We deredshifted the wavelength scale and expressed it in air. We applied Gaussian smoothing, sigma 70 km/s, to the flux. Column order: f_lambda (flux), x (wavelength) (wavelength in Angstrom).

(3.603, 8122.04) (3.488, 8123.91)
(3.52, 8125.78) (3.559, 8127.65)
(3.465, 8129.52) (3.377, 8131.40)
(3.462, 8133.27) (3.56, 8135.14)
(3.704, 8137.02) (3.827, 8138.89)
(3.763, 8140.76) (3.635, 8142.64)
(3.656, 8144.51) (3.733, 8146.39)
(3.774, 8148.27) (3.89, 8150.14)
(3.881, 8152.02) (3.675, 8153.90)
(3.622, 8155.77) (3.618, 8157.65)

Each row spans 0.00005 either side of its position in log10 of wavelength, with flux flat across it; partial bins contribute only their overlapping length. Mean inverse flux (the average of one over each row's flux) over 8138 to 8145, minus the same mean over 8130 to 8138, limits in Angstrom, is -0.015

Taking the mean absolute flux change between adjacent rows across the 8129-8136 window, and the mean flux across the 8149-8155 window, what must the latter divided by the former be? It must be 42.2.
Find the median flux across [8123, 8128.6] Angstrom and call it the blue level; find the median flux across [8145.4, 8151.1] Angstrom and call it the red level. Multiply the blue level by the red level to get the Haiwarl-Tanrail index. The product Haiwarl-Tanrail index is 13.3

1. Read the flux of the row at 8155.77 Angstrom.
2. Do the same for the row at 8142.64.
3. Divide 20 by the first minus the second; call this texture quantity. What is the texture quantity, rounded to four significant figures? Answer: -1538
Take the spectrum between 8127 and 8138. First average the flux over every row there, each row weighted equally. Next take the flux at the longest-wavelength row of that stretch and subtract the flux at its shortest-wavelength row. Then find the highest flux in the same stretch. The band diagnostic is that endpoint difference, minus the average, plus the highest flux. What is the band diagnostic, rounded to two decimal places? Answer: 0.33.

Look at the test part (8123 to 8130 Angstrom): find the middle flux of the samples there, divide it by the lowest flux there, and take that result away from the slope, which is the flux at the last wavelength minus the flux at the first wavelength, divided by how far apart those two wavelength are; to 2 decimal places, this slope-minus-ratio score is -1.02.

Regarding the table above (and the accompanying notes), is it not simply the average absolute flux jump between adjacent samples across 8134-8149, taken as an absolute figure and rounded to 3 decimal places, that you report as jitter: 0.085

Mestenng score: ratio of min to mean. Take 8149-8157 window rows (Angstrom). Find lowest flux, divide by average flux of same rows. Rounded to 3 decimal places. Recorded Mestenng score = 0.962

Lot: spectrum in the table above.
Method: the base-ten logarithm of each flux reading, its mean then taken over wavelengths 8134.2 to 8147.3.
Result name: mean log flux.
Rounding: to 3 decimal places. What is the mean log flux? 0.568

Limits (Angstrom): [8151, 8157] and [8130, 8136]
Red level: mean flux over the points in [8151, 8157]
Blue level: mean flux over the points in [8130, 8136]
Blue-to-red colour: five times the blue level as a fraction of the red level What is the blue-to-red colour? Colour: 4.65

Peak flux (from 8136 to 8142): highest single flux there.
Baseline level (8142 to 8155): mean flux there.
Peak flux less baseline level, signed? 0.08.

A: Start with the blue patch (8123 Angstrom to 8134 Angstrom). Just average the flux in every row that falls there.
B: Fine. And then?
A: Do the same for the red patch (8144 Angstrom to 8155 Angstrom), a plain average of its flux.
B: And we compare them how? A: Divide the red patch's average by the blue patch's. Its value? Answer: 1.08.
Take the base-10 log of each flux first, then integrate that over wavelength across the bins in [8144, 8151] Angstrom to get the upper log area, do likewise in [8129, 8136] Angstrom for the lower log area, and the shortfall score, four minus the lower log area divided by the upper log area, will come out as 3.06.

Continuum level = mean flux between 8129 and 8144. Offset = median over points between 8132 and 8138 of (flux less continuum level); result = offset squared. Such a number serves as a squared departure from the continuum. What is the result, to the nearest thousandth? 0.002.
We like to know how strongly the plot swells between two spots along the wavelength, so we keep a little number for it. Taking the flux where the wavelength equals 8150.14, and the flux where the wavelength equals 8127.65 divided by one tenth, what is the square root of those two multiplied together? 11.8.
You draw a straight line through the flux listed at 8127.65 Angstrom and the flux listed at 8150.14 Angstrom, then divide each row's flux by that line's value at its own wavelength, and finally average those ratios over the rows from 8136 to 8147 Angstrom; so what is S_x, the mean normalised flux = 0.988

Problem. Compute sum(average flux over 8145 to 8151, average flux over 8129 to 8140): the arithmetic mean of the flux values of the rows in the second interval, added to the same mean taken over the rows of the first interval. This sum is 7.36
